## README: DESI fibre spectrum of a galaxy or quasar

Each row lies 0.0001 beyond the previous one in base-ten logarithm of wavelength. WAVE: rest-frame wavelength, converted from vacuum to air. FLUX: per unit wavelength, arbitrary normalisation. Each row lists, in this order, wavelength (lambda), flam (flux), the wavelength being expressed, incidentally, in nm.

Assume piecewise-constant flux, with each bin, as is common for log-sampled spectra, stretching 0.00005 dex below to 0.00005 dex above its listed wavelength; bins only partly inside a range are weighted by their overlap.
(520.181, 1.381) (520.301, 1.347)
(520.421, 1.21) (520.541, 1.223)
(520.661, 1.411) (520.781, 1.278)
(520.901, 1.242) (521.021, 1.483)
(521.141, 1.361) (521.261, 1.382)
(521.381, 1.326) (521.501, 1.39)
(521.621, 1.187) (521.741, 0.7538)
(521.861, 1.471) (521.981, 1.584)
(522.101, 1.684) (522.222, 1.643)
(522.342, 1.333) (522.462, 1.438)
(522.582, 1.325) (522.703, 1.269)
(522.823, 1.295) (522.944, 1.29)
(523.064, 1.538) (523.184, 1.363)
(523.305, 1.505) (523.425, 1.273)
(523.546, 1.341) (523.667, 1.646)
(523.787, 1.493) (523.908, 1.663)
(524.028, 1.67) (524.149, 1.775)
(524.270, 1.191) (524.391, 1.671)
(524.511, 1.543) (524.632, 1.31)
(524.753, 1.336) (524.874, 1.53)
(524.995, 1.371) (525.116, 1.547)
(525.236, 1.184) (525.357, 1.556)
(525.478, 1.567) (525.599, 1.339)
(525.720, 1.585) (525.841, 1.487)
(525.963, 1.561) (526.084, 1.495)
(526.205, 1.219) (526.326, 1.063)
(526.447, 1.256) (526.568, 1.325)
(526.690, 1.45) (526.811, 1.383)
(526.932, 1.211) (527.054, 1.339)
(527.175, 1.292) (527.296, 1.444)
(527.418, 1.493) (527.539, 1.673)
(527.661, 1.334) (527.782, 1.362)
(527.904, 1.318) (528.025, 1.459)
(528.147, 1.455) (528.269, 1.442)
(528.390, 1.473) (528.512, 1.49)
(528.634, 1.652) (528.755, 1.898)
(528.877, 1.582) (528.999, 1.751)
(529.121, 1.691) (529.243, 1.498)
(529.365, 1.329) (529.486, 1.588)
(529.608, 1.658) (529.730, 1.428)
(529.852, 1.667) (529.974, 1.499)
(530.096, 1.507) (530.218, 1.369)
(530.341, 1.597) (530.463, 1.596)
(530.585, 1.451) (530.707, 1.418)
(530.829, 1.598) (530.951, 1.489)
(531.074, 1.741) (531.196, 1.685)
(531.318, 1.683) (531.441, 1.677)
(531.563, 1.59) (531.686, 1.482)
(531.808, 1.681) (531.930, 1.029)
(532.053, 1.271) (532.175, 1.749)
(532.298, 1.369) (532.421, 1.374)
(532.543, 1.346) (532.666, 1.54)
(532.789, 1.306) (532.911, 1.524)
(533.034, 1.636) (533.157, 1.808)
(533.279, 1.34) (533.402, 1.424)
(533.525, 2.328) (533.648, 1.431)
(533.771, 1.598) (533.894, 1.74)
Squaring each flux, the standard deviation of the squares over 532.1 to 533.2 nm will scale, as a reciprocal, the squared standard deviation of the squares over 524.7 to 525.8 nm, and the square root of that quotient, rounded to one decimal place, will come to 0.5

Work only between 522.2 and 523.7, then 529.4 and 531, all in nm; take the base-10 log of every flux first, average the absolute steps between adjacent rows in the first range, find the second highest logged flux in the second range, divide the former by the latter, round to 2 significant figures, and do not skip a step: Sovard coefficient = 0.21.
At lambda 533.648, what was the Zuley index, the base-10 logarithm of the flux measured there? 0.16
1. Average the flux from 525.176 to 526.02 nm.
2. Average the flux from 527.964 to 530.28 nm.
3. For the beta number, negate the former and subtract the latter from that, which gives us -3.02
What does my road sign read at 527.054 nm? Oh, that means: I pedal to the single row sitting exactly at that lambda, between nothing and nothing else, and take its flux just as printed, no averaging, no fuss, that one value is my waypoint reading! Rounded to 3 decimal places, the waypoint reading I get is 1.339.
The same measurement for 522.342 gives 1.333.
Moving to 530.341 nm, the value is 1.597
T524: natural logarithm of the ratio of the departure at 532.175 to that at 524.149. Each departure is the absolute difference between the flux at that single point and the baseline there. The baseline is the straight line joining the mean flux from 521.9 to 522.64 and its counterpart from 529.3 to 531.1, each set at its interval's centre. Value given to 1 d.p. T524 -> -0.2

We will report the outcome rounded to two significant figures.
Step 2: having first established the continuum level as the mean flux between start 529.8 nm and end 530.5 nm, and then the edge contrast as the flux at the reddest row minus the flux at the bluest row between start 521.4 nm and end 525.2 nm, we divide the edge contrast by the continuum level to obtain 0.10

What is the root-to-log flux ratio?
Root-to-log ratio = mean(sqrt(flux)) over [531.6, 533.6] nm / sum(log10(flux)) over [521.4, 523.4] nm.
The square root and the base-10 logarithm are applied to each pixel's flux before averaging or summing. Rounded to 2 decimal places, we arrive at 0.57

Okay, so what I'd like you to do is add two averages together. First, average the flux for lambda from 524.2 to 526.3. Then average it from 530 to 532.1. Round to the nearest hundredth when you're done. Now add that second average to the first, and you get 2.96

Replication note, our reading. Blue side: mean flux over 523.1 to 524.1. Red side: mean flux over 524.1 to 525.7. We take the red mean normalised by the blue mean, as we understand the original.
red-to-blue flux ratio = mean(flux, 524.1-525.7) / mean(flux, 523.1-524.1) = 0.97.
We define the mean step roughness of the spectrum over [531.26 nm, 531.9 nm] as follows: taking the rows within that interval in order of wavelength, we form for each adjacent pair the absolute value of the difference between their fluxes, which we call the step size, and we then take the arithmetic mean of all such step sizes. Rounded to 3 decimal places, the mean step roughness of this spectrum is 0.100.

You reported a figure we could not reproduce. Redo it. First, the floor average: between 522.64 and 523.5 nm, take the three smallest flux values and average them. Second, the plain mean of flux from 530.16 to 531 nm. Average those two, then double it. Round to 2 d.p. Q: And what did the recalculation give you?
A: 2.78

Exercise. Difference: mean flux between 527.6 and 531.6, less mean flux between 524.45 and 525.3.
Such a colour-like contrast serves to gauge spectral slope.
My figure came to 0.14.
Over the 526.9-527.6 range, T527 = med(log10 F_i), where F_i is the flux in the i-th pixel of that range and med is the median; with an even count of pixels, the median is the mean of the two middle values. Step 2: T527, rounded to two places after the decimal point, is 0.14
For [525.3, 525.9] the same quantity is 0.19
